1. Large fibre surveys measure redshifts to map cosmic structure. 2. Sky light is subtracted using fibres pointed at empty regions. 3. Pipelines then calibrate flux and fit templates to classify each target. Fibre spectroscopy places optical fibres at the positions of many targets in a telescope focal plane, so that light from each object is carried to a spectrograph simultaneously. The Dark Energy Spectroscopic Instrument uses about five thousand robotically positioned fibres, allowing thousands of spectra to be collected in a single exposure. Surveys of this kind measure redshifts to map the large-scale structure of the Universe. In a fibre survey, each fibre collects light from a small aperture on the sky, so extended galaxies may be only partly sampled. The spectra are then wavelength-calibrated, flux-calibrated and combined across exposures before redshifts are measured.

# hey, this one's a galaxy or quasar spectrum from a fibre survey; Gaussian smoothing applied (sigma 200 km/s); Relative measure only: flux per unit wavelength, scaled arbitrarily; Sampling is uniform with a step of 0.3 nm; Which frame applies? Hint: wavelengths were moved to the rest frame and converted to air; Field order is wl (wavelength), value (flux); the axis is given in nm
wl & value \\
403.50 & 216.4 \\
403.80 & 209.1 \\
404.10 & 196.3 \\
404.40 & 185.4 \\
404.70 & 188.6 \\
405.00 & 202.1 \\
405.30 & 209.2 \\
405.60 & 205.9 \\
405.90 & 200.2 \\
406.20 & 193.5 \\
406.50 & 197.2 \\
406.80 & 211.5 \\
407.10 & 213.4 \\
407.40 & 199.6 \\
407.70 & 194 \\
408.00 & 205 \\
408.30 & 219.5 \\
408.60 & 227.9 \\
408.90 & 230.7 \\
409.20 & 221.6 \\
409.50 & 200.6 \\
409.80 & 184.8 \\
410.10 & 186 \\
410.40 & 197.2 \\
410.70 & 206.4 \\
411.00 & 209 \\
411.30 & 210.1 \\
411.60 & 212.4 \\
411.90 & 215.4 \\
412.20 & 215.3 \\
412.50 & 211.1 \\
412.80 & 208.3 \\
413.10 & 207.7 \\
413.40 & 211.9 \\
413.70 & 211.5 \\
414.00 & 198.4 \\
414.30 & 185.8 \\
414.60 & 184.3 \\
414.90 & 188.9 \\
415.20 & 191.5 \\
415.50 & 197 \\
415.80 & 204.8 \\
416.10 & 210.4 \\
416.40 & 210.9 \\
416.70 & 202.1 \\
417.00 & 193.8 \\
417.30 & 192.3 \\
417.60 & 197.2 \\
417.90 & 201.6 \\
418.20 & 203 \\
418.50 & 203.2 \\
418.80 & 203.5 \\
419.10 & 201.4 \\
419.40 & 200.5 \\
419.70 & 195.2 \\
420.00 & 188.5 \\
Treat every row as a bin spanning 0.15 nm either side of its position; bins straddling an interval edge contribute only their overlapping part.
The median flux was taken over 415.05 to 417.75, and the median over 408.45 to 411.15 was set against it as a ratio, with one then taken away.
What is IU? 0.047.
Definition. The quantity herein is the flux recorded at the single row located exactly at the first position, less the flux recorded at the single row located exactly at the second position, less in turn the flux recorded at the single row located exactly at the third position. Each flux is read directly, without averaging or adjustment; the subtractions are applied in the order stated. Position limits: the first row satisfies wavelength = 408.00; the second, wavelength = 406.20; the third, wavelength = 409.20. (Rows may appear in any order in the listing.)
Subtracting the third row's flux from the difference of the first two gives -210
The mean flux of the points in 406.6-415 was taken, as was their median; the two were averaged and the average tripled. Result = 622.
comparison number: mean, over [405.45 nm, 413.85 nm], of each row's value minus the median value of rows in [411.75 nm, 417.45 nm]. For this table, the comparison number 2.6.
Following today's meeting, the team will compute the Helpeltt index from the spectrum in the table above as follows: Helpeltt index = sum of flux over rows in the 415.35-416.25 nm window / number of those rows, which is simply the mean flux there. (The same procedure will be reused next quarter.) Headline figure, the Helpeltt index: 204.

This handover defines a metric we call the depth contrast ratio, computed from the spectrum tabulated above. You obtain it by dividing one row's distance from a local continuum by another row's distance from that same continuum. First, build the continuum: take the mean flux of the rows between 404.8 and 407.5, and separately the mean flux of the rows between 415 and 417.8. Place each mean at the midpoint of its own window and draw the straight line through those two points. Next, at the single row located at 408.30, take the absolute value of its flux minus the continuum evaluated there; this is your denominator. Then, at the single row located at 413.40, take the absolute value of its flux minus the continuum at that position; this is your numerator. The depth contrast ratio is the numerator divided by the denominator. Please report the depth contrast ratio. 0.65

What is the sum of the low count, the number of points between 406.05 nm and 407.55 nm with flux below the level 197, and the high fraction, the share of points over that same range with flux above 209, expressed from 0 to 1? 1.4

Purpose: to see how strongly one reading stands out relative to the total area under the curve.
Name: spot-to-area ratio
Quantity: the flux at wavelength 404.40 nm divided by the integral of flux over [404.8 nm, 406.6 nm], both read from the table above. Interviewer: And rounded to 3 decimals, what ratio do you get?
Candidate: 0.512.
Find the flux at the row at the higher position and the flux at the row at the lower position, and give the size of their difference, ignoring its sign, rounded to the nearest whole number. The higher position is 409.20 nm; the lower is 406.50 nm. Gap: 24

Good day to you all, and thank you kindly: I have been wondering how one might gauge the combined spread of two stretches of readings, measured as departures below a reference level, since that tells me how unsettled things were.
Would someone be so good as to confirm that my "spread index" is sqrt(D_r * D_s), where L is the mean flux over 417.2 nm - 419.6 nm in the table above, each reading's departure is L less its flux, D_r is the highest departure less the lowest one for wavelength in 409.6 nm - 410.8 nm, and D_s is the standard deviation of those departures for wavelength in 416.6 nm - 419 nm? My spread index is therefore 10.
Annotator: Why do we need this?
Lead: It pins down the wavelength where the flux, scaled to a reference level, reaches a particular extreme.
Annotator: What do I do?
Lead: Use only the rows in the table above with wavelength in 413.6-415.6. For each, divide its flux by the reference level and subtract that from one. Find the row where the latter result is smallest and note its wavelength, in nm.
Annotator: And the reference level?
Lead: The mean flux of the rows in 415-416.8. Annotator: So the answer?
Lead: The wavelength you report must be 413.70 nm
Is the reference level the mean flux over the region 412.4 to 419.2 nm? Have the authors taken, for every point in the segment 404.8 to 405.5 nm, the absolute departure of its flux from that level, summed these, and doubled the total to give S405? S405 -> 19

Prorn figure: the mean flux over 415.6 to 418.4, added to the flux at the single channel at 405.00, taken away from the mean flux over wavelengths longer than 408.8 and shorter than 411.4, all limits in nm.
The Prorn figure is -199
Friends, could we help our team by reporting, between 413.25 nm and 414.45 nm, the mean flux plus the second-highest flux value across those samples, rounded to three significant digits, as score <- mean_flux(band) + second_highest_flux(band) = 413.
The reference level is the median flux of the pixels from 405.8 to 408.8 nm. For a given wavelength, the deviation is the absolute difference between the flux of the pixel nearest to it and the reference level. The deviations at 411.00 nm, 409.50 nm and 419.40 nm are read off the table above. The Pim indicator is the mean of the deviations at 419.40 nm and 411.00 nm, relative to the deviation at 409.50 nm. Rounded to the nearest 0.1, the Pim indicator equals 2.1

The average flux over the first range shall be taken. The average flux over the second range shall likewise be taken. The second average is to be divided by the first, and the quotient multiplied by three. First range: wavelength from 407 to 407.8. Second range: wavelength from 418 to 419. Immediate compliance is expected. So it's 3.01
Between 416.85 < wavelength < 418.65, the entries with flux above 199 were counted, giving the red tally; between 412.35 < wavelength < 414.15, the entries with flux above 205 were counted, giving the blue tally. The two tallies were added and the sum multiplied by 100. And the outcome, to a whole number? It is 800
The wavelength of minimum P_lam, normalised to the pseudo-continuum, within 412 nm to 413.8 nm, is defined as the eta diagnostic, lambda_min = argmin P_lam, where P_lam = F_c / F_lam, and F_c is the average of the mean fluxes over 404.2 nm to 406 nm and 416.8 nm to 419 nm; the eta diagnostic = 412.20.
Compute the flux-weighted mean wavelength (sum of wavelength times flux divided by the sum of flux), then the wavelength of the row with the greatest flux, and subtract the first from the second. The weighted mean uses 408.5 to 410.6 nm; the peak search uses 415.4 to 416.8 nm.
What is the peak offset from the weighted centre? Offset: 6.95 nm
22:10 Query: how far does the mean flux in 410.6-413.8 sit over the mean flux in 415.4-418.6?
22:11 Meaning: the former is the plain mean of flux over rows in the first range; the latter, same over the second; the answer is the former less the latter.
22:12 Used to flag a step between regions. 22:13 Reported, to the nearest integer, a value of 9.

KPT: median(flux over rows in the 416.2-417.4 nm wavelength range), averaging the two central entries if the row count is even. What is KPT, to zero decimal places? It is 198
